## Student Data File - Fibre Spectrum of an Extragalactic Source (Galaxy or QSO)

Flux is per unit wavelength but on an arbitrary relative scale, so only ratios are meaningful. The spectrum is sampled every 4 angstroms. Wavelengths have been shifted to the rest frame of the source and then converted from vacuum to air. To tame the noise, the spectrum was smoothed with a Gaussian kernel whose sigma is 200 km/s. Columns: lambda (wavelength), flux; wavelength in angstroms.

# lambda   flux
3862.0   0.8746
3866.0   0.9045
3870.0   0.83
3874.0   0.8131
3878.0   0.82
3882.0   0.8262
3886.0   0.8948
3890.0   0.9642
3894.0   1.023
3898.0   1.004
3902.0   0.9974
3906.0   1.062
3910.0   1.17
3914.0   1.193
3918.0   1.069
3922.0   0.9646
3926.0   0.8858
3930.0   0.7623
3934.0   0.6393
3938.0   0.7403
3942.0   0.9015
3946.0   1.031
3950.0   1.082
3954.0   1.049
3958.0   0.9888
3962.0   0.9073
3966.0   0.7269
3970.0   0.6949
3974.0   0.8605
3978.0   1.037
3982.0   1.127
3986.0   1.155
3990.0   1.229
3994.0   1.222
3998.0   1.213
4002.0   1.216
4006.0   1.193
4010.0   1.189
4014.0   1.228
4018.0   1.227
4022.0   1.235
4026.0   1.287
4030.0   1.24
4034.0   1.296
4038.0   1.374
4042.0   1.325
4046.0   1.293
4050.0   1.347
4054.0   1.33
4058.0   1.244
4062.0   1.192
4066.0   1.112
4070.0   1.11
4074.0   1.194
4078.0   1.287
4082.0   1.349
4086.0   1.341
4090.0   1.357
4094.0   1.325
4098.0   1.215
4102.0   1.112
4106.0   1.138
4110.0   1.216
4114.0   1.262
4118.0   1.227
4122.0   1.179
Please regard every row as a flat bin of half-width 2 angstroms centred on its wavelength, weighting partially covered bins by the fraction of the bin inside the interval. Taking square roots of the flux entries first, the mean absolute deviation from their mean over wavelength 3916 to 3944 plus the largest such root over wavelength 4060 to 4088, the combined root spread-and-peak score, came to 1.23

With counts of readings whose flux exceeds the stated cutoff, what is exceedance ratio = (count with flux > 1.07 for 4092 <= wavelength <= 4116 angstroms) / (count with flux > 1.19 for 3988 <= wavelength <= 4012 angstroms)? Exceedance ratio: 1.2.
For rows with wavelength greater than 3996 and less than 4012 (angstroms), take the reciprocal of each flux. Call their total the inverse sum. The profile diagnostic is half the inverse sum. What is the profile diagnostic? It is 1.66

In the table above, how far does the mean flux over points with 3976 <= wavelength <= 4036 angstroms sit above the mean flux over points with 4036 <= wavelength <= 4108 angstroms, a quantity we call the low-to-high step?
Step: -0.052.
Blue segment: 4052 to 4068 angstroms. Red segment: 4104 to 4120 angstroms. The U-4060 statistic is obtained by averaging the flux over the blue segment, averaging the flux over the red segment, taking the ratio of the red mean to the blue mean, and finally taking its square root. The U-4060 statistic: 1.00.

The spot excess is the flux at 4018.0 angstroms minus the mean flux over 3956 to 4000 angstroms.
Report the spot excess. 0.21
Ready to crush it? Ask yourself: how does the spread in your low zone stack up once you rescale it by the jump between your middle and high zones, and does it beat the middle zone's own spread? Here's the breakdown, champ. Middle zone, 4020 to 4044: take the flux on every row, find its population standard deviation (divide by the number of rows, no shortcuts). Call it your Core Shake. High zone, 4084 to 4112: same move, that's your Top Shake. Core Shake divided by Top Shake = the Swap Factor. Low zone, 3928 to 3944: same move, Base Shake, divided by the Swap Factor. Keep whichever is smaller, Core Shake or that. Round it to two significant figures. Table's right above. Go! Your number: 0.048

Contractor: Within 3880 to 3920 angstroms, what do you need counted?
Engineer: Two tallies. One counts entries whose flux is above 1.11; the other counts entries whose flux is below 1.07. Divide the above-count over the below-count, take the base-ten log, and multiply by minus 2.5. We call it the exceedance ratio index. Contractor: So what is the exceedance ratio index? 1.5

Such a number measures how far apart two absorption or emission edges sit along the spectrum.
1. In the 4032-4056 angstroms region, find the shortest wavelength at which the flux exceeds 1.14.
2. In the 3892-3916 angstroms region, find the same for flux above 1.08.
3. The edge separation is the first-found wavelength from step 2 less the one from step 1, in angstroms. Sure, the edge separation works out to -124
